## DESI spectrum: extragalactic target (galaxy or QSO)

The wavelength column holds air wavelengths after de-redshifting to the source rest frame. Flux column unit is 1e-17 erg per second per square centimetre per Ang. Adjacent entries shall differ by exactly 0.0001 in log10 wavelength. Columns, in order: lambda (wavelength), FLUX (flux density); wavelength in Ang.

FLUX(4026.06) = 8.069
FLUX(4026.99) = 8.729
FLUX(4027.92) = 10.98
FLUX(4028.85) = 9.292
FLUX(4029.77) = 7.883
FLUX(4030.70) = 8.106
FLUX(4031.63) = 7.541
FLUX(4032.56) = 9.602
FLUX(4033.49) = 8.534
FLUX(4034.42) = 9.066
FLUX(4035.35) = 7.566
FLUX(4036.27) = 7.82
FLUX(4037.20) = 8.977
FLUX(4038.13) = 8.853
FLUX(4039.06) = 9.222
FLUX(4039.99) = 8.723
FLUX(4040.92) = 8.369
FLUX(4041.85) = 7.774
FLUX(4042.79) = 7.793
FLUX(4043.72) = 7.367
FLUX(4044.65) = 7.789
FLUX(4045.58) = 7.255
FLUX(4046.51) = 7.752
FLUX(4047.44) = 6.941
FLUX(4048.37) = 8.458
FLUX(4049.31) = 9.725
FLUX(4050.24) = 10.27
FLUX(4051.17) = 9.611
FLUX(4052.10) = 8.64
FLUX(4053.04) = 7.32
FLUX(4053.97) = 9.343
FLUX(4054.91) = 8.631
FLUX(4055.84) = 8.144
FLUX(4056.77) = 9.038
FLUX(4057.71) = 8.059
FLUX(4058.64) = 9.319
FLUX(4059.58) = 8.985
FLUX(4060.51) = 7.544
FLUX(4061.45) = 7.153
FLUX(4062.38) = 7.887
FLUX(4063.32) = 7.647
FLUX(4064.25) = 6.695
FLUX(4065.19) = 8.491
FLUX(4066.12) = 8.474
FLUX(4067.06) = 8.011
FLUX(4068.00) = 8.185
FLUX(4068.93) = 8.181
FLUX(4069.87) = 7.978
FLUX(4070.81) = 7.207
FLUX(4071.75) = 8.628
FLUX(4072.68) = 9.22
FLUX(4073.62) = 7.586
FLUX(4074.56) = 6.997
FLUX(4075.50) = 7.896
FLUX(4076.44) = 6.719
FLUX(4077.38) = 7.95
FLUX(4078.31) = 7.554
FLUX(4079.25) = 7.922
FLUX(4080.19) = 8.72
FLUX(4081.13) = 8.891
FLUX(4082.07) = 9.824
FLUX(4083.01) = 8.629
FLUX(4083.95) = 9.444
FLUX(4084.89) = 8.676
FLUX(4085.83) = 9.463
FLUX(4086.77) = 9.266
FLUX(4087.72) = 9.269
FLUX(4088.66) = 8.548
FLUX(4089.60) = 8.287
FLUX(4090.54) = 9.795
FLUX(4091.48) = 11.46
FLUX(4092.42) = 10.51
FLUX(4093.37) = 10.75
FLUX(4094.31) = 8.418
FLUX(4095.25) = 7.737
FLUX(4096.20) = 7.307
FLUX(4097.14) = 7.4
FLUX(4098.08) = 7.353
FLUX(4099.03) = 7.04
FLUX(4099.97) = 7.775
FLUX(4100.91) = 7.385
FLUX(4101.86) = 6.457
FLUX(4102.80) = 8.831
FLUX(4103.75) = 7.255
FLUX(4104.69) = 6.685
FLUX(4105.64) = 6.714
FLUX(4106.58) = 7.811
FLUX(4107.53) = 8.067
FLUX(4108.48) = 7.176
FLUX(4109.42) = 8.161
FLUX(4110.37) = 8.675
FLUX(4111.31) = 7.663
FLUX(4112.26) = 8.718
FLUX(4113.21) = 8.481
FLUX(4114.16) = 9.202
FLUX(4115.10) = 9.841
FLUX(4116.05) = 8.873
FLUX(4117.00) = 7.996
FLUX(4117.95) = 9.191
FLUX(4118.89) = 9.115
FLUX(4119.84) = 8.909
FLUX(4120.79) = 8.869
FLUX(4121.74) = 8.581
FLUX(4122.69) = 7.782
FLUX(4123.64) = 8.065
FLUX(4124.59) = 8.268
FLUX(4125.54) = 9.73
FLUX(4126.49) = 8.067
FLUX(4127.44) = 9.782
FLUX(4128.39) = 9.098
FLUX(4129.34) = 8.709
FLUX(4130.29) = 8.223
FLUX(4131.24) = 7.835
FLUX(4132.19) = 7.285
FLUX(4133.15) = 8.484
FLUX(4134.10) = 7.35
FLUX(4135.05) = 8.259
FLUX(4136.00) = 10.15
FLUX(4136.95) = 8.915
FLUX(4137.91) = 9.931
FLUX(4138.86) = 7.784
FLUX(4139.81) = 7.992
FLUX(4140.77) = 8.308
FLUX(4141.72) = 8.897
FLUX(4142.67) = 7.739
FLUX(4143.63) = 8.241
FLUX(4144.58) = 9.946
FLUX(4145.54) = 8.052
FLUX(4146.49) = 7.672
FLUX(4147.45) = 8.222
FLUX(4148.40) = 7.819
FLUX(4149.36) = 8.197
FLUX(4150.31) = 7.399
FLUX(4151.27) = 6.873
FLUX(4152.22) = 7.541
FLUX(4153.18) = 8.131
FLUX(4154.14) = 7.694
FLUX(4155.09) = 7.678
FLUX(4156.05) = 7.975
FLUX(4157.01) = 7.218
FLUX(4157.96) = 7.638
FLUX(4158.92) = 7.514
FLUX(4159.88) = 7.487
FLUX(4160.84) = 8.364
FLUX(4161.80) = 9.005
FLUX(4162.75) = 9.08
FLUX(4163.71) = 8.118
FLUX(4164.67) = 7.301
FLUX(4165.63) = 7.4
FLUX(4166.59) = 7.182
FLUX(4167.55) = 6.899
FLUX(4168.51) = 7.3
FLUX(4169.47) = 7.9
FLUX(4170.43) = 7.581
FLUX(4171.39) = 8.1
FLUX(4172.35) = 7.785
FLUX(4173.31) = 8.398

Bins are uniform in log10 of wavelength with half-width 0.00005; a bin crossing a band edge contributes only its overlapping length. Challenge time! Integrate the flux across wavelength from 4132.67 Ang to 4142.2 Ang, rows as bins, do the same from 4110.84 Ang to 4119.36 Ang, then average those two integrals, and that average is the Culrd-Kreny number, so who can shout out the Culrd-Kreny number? 78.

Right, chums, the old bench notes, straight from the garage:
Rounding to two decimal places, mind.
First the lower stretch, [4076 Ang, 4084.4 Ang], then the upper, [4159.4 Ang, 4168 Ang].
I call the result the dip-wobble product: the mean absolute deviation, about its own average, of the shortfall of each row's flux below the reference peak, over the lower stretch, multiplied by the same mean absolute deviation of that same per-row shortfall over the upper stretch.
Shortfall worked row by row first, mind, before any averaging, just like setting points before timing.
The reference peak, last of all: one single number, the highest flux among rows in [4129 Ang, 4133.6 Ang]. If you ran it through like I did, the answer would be 0.53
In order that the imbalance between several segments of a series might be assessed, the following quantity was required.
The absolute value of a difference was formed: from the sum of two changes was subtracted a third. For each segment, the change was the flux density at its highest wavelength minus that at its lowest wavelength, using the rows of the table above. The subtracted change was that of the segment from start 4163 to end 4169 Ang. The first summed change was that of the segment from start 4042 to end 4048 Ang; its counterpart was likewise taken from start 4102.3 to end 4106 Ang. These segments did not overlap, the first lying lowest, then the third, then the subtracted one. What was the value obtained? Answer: 2.15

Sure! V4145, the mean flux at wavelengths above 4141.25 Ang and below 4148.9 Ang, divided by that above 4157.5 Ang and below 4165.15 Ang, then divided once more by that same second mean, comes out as 0.128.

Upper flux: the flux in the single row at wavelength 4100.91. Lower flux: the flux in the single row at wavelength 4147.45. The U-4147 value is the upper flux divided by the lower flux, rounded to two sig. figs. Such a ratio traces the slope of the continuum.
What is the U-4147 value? 0.90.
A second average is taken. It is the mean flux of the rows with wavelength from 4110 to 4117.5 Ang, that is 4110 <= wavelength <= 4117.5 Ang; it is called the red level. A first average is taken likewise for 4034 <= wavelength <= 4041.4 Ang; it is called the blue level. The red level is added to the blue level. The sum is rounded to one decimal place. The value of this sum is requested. 17.3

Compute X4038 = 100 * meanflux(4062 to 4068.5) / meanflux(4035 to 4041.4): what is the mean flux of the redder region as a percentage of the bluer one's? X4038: 93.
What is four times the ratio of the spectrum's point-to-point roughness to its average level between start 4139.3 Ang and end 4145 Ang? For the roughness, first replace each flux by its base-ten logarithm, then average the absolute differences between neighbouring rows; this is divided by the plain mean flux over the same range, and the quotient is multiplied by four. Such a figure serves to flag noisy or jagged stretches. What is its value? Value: 0.0203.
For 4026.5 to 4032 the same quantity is 0.0262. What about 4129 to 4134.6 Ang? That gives 0.0207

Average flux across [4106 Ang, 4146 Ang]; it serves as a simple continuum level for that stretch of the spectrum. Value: 8.5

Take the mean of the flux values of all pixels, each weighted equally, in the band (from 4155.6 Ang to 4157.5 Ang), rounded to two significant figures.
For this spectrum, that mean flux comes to 7.6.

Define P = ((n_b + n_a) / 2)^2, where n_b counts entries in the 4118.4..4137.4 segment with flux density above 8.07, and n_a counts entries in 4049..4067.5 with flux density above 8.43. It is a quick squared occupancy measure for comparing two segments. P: 156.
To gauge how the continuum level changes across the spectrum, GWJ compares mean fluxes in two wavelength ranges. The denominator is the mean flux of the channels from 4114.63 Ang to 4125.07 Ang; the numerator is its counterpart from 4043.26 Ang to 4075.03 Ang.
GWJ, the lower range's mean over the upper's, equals 0.94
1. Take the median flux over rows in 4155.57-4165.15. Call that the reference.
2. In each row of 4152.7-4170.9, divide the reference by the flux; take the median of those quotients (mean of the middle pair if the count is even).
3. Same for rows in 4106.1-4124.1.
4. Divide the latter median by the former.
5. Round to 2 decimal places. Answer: 0.89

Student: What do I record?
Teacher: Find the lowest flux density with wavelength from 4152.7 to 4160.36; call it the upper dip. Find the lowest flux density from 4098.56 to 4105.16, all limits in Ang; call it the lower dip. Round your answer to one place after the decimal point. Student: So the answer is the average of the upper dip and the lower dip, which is 6.8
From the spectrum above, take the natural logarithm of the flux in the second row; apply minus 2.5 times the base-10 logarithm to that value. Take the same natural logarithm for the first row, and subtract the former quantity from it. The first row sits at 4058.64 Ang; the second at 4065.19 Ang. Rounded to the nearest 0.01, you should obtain 3.06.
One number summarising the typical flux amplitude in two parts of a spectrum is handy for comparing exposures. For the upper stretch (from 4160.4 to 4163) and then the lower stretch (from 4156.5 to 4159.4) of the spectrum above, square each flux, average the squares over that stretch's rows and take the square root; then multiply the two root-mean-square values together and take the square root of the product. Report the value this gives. 8.1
